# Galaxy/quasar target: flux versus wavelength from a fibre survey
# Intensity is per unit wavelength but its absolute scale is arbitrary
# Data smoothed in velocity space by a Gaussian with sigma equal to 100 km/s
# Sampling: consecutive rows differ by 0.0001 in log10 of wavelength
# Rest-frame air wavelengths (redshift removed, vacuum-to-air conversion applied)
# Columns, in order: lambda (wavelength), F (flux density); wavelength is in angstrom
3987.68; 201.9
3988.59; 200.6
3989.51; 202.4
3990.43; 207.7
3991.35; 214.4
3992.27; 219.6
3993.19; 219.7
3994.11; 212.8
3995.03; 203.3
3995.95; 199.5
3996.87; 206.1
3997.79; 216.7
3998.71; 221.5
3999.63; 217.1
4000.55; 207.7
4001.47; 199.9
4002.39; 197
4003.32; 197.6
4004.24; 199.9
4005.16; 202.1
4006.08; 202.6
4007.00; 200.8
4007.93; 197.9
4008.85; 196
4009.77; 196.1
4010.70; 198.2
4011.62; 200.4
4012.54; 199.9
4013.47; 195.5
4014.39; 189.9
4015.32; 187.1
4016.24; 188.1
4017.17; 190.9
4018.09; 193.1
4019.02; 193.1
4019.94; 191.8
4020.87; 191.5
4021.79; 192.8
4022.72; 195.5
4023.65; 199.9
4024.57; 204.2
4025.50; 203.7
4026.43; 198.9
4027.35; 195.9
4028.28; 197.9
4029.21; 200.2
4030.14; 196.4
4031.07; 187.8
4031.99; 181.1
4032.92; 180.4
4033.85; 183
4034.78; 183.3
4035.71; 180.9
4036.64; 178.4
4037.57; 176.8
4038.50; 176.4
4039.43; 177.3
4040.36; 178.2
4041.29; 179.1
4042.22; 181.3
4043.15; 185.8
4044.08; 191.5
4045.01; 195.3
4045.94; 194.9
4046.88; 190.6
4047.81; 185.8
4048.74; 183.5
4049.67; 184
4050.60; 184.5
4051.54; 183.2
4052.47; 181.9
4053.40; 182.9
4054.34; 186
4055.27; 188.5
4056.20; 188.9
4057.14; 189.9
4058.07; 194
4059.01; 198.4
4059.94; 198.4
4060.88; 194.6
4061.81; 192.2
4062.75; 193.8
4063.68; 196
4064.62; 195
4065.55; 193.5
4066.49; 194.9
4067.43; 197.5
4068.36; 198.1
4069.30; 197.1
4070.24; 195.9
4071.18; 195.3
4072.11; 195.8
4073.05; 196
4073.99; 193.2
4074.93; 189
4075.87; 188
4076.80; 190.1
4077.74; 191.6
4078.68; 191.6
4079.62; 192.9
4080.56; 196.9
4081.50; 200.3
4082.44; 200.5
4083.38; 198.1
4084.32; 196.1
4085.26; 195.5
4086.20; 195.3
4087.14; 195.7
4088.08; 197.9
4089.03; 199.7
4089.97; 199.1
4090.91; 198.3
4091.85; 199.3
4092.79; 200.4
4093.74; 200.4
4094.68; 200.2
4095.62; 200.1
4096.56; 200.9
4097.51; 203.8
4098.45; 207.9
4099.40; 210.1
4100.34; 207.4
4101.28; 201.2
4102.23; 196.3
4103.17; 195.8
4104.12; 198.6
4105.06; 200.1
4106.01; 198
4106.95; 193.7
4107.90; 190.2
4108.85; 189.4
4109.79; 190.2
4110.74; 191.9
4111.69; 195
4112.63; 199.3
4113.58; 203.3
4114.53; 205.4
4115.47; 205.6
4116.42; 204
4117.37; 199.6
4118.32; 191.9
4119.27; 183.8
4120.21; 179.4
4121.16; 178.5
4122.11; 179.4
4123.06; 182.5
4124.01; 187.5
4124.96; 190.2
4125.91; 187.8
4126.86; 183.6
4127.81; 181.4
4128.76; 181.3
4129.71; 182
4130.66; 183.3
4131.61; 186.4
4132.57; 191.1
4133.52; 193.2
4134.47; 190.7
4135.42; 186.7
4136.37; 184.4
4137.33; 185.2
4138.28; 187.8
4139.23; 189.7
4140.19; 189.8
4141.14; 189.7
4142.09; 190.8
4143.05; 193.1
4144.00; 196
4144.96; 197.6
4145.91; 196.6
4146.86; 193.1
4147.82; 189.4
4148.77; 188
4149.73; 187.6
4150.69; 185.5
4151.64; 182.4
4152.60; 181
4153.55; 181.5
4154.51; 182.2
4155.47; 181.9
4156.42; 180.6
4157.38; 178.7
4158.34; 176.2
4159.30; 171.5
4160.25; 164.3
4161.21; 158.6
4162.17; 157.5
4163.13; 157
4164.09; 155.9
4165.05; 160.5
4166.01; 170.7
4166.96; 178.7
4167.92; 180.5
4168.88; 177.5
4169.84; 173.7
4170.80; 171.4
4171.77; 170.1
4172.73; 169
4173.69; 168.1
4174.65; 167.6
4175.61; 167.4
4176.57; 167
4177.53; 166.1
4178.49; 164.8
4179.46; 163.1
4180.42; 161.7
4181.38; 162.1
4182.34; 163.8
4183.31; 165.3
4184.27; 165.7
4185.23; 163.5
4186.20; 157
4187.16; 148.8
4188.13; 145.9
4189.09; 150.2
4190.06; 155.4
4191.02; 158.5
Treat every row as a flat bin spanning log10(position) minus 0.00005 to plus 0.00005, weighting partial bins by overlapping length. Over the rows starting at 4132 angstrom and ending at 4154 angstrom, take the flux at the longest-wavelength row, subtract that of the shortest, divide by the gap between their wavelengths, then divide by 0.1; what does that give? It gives -4.6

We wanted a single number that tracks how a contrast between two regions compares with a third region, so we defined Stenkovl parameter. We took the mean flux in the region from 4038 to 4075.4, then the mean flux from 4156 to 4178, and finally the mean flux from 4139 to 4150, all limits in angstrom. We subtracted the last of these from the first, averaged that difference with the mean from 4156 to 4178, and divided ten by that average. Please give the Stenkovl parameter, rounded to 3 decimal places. 0.120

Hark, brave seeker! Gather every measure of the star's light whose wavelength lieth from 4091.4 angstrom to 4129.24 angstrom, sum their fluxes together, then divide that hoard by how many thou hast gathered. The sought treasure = 195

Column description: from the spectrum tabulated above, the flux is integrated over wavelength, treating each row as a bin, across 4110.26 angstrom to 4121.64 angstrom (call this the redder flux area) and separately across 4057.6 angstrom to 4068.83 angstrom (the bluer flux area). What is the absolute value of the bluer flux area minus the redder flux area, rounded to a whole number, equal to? 20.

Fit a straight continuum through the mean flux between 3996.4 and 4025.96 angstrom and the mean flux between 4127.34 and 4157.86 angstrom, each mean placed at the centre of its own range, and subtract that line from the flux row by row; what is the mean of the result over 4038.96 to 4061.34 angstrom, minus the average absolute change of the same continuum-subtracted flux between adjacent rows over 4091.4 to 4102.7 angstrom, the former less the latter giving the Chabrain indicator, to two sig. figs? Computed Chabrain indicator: -10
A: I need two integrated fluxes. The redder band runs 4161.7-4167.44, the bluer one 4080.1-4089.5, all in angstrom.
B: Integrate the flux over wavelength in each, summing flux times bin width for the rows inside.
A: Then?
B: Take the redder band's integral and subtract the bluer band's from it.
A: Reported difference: -918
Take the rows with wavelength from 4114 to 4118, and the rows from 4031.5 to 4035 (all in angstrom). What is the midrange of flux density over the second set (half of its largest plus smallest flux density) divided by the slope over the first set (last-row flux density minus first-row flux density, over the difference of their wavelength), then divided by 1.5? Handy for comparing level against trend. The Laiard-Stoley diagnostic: -59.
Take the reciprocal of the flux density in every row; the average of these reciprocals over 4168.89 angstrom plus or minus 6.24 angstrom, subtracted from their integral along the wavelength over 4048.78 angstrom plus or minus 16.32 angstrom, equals 0.17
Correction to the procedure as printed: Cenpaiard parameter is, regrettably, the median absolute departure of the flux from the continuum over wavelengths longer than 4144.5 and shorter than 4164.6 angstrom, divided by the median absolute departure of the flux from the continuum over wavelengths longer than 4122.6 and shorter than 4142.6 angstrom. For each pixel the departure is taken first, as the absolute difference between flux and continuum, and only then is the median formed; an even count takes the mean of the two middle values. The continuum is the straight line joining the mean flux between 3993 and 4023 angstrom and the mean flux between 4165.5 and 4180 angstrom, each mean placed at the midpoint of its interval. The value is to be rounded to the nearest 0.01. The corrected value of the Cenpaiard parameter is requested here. 1.24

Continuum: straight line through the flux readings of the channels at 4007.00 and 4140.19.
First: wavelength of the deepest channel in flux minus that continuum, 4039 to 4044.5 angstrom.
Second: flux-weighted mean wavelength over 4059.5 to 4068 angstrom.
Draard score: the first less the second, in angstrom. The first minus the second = -24.3 angstrom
